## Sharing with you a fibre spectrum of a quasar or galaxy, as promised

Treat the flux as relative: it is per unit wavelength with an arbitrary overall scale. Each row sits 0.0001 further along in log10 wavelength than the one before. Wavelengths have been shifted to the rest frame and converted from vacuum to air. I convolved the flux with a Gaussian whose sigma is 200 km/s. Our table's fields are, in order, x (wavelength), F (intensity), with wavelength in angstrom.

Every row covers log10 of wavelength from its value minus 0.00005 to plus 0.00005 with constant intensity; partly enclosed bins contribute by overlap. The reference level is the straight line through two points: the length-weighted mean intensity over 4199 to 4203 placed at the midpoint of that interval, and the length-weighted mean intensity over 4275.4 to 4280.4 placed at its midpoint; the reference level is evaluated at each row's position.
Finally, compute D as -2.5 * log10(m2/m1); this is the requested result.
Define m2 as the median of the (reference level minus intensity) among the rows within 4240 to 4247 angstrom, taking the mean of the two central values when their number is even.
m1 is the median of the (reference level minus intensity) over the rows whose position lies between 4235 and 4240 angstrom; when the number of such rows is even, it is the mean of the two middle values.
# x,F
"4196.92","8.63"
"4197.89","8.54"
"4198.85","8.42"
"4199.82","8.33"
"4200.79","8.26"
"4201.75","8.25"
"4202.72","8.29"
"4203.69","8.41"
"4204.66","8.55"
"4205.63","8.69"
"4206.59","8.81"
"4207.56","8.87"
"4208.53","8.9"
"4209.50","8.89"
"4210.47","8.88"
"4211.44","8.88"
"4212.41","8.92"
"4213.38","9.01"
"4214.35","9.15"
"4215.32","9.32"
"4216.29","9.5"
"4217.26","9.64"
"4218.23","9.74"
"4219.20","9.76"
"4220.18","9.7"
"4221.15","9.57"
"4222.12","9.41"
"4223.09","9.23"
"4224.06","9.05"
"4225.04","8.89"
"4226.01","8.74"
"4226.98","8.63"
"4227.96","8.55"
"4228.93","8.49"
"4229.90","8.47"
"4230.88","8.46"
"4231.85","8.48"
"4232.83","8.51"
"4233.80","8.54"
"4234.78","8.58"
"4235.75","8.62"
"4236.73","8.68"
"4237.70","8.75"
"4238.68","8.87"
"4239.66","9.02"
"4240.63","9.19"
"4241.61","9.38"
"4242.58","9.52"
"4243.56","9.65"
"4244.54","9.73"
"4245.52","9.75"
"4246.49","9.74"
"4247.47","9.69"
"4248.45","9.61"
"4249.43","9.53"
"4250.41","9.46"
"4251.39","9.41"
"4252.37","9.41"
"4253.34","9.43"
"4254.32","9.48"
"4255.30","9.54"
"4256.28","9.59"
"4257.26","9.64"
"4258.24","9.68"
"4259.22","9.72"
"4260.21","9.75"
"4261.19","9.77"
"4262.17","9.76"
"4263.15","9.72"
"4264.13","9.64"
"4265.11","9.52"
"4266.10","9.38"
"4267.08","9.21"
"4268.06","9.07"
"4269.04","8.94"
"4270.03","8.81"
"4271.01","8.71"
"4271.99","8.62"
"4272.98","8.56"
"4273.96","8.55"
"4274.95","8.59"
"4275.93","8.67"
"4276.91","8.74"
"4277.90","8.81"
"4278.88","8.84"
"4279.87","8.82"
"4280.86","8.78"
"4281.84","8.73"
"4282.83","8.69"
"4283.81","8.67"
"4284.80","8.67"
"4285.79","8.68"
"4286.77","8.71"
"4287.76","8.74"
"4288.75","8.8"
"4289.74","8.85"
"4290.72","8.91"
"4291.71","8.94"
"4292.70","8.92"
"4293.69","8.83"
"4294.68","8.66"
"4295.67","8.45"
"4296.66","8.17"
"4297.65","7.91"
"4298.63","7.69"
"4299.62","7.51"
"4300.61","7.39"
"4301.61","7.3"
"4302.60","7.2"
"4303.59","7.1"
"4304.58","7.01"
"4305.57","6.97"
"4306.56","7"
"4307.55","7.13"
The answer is -1.7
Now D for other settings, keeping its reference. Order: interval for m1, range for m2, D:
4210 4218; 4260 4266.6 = -0.4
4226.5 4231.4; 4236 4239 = -2.5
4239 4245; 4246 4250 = -0.2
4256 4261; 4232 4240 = 2.2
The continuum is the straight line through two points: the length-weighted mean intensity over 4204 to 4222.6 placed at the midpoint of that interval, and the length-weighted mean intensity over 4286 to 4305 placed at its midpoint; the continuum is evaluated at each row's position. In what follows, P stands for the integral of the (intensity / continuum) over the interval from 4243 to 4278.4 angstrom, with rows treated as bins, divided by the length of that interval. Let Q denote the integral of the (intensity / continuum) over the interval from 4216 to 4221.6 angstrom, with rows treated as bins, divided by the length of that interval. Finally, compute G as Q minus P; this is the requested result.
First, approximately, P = 1.09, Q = 1.061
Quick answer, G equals -0.02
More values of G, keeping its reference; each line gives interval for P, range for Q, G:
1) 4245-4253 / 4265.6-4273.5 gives -0.05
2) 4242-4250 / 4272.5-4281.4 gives -0.06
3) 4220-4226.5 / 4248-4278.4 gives 0.06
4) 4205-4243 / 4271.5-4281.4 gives 0.04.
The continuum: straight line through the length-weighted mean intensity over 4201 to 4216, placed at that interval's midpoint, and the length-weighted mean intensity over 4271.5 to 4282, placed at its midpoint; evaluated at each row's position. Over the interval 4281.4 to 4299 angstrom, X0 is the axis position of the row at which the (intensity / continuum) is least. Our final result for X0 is 4298.63 angstrom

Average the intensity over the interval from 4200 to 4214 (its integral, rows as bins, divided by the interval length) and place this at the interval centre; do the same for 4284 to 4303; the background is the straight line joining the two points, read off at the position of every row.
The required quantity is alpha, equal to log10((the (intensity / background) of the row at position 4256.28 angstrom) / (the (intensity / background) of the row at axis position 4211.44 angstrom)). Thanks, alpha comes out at 0.042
